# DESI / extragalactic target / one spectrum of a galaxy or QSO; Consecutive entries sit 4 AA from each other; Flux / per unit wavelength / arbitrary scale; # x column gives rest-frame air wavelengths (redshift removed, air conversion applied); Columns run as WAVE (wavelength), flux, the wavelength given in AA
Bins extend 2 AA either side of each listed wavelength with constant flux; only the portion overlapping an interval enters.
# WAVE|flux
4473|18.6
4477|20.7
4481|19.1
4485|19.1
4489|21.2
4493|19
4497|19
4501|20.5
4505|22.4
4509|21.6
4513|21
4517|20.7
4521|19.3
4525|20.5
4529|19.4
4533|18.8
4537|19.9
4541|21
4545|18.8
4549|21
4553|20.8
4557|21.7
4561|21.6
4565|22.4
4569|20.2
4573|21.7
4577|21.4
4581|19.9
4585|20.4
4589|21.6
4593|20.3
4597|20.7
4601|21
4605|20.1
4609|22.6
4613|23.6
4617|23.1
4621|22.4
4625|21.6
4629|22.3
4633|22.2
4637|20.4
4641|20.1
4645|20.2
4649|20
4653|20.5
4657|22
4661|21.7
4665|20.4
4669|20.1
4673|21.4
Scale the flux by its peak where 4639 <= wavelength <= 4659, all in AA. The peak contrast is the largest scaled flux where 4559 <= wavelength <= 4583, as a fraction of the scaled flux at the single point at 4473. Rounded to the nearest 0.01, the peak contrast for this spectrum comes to 1.20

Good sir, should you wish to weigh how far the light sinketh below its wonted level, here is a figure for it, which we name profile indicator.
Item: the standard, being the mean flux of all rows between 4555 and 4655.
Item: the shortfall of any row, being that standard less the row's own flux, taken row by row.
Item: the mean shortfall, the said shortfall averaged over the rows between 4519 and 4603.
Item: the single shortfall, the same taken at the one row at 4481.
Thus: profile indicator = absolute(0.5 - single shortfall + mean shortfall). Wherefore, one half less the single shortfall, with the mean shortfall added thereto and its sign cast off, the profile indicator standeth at 0.99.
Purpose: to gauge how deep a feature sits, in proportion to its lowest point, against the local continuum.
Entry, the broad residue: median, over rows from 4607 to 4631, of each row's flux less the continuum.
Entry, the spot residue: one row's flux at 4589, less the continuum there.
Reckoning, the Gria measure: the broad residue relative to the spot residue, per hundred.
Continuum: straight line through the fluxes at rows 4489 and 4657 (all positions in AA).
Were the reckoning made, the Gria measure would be -919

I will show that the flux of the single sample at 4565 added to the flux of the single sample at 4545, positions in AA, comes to 41.2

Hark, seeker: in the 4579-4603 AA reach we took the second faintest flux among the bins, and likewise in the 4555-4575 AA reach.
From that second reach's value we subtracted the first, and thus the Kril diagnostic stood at 1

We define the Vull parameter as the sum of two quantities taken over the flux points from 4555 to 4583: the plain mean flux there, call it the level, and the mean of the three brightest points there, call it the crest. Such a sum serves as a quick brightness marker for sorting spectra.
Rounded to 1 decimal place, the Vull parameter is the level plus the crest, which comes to 43.2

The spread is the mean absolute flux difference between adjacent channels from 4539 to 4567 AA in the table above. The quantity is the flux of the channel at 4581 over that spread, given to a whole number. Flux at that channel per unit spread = 19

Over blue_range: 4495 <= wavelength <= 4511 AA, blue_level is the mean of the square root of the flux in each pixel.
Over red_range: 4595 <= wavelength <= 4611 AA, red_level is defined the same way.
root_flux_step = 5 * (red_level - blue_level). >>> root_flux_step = 0.13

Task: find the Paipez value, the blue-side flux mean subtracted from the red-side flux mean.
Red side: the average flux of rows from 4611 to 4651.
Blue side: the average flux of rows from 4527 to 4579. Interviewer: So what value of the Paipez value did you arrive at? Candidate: 0.92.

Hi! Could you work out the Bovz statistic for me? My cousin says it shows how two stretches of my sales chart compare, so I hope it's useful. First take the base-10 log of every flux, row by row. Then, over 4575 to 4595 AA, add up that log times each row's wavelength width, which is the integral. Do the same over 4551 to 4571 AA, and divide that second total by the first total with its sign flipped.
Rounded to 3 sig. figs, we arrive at -1.01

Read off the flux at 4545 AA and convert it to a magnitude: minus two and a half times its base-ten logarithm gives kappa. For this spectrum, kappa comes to -3.19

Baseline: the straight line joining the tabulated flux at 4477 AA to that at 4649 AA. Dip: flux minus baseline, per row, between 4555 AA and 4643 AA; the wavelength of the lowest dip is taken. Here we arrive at 4581 AA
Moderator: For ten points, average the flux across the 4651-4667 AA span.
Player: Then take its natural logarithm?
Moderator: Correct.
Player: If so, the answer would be 3.05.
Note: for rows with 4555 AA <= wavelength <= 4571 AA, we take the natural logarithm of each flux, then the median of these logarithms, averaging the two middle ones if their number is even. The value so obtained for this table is 3.08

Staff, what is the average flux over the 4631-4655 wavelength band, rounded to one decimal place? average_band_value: 20.6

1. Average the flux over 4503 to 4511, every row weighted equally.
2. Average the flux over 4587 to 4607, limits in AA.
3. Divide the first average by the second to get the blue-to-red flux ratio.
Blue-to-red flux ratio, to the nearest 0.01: 1.06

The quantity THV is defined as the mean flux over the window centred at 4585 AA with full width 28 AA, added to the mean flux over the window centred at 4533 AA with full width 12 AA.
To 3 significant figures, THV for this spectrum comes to 40.2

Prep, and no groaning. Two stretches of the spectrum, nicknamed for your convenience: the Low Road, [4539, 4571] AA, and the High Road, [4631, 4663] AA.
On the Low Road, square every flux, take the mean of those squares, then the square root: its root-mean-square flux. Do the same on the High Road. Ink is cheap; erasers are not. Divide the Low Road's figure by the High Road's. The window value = 1.00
